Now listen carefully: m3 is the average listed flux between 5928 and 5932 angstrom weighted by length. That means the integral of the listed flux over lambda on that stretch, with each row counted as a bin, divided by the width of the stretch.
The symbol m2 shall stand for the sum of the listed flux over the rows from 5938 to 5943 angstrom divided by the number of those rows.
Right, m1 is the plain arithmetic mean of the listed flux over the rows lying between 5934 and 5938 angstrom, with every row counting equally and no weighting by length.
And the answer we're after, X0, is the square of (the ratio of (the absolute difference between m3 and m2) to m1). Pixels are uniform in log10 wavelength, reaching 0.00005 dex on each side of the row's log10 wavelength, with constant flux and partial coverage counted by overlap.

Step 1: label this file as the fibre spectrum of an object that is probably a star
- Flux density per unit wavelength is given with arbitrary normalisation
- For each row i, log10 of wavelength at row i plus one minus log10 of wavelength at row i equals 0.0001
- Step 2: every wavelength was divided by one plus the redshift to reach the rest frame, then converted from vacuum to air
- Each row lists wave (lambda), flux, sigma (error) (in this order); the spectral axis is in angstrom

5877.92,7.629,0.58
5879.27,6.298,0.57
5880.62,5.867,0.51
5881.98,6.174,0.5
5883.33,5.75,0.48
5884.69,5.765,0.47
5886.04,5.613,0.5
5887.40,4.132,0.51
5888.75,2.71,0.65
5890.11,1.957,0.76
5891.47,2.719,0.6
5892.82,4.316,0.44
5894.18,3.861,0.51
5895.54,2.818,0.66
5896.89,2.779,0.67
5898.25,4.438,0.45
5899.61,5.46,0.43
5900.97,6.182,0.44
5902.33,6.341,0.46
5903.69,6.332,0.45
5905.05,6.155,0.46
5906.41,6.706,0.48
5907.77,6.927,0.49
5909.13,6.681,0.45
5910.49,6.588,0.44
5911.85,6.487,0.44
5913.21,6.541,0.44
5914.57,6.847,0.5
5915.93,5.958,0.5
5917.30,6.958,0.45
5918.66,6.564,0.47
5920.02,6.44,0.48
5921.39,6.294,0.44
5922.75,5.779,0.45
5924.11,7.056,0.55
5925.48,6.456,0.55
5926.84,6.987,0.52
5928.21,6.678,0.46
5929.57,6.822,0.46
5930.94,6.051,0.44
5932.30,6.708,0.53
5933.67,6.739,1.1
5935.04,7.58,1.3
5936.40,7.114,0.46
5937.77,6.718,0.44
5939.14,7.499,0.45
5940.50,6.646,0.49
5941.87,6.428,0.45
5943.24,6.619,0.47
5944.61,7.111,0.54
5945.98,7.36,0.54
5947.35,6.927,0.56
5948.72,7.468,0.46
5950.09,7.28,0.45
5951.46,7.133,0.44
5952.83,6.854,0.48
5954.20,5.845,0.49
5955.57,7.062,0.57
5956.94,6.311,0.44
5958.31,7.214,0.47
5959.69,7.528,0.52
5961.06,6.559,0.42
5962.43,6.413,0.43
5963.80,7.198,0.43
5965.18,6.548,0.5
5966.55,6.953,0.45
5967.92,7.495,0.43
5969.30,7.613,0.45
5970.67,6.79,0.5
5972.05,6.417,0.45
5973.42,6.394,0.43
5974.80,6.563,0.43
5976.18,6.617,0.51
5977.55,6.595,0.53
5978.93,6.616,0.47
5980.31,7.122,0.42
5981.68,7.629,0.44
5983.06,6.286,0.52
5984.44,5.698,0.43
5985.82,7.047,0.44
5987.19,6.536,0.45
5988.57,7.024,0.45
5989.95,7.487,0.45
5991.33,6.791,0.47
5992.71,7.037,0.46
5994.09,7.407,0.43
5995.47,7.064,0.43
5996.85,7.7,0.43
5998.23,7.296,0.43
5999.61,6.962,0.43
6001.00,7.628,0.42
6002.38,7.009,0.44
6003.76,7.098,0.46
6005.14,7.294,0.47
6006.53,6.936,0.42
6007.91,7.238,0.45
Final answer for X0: 0.002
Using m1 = 7.1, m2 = 6.9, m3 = 6.53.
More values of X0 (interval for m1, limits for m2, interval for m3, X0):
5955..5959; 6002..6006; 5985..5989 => 0.002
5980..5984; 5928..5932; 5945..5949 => 0.010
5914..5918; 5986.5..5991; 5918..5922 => 0.008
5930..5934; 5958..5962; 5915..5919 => 0.008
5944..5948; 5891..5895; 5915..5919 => 0.162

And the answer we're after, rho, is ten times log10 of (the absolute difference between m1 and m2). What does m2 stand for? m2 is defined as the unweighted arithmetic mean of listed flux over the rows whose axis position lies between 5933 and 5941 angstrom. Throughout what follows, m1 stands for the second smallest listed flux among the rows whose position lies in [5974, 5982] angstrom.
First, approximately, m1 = 6.595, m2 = 7.05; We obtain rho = -3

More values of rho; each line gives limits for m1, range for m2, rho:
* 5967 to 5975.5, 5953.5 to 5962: -5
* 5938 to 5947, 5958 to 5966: -5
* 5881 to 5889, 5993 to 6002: 5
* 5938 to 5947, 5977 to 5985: -14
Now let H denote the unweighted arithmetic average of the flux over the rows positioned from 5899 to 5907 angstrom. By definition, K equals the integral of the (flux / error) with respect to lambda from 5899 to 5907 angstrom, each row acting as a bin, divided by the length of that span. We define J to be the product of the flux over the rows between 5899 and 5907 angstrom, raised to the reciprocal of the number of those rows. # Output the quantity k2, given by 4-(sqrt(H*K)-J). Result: 1.0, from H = 6.2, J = 6.2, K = 14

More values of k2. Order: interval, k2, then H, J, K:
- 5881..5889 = 1.6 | 5.0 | 4.8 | 10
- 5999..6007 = 0.4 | 7.2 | 7.2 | 16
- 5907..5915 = 0.8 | 6.7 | 6.7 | 15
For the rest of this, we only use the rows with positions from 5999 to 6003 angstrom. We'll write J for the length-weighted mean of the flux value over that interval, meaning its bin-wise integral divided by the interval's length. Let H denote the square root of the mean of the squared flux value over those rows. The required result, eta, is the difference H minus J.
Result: 0.010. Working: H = 7.2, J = 7.2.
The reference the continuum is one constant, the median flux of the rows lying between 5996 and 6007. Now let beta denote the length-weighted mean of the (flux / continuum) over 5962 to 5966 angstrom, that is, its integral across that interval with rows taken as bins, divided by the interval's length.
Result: 0.938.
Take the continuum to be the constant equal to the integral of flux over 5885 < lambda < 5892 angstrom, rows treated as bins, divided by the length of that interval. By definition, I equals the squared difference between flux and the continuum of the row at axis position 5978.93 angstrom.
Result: 9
